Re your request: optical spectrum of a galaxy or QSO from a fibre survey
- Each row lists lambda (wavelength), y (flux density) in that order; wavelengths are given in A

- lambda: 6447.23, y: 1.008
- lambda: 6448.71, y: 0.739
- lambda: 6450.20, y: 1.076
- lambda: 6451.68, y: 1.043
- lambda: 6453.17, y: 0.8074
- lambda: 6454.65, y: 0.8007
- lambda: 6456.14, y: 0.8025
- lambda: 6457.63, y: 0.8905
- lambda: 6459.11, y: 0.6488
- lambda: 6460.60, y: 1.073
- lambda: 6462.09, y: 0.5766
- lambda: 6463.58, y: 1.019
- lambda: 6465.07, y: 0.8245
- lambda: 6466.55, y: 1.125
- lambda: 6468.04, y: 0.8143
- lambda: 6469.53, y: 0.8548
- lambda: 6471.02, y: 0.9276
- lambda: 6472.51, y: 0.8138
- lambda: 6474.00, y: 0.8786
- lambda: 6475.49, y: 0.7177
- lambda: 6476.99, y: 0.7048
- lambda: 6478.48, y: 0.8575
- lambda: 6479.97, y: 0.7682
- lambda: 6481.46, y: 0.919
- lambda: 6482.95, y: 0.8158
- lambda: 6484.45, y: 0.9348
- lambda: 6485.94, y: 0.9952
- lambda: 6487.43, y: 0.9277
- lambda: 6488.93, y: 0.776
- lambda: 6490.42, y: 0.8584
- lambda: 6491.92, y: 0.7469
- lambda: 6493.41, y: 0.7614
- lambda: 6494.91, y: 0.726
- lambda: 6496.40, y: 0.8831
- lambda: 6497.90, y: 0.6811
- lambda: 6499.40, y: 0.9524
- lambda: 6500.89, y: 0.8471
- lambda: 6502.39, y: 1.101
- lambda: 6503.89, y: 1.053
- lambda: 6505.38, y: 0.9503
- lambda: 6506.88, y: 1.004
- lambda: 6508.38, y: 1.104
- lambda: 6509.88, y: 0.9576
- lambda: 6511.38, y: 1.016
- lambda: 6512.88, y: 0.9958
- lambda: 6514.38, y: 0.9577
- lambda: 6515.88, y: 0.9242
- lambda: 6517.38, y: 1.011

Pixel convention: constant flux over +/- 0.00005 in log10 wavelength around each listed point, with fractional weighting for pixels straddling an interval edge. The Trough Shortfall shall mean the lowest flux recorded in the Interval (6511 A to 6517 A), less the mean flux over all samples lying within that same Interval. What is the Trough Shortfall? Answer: -0.049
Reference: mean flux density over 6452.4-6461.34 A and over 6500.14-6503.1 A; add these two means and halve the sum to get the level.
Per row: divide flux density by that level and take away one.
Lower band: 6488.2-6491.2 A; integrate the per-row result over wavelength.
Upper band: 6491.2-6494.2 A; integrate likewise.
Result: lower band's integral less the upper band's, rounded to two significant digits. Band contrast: 0.21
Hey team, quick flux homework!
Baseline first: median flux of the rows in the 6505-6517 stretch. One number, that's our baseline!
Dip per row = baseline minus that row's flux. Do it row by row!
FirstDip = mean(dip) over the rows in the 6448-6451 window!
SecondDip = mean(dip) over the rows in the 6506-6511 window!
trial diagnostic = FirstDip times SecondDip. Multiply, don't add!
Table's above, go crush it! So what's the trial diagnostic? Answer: -0.003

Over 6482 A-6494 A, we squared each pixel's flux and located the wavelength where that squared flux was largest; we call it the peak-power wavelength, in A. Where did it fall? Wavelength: 6485.94 A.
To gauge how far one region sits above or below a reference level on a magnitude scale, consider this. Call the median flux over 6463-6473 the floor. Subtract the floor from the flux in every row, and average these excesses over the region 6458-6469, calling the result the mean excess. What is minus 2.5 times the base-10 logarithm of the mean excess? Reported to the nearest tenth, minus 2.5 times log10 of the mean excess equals 4.6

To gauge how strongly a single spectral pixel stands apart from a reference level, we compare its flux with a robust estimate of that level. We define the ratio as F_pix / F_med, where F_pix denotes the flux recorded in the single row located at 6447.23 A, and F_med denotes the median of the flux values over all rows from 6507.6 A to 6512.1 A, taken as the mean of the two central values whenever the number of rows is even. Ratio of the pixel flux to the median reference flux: 0.99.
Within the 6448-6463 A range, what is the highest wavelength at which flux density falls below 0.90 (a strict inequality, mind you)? 6462.09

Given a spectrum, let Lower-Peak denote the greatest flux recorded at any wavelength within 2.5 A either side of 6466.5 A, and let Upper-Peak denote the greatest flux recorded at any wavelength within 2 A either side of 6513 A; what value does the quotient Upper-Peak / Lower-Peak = 0.90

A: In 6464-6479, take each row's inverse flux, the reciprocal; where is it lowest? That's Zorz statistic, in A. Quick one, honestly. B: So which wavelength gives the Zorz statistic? 6466.55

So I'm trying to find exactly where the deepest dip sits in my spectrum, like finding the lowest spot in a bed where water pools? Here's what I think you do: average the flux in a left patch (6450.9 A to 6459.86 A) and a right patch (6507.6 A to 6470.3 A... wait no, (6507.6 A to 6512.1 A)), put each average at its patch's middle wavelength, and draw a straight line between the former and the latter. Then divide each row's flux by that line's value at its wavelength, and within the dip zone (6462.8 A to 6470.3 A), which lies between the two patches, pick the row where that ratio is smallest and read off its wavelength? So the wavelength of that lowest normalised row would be 6468.04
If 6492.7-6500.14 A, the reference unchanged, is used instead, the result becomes 6497.90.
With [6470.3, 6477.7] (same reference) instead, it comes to 6476.99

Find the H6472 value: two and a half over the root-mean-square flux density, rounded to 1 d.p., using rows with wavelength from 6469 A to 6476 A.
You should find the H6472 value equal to 3.0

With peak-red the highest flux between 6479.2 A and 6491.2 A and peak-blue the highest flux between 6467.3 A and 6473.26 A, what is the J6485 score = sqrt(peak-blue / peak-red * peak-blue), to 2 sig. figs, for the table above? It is 0.93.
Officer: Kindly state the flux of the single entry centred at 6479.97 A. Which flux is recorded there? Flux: 0.7682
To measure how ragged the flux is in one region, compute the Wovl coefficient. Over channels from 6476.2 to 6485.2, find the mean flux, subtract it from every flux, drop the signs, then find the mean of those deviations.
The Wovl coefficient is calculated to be 0.070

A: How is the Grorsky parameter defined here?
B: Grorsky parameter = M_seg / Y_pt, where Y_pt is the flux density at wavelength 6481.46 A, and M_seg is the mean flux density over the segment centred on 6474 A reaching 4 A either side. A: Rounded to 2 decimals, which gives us 0.88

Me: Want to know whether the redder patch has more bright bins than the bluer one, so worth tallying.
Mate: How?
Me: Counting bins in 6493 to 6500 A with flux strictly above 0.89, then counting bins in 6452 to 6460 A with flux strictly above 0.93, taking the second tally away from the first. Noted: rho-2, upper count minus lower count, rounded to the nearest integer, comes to 1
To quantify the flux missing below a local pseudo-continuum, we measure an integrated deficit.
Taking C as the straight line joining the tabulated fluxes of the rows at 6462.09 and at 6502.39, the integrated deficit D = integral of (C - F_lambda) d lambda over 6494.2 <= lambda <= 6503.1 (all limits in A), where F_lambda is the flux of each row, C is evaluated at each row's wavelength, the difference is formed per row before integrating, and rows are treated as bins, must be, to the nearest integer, 2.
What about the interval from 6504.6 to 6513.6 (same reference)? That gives 2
